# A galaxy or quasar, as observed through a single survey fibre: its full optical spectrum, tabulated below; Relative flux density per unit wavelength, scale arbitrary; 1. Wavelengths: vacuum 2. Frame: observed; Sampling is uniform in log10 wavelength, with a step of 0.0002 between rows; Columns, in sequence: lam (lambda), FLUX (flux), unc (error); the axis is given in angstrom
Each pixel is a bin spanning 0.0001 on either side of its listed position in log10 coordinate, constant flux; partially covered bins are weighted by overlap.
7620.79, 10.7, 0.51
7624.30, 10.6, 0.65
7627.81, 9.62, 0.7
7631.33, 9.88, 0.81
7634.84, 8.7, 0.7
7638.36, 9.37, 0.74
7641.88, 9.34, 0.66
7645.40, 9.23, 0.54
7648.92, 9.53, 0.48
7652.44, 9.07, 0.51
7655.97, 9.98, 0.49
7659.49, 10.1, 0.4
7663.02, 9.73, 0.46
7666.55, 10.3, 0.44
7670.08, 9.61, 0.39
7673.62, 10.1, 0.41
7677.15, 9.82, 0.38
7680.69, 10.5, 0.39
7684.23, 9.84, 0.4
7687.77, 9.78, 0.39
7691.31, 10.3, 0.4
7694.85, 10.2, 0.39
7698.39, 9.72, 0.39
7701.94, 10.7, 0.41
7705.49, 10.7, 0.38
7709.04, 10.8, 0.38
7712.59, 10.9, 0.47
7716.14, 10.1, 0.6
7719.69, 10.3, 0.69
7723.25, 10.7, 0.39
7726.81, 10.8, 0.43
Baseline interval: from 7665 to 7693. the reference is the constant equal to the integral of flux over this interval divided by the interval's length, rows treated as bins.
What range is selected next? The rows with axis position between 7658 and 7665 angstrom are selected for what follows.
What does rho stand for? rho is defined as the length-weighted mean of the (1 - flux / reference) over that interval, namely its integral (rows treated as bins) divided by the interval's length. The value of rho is 0.01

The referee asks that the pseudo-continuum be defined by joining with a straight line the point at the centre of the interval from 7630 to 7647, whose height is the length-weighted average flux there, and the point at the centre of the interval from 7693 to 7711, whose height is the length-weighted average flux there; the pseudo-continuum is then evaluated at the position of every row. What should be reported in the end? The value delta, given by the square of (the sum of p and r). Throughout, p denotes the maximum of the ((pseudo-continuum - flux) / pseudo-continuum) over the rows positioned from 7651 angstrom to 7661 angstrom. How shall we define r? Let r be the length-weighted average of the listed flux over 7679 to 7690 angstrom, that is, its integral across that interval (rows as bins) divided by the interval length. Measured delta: 102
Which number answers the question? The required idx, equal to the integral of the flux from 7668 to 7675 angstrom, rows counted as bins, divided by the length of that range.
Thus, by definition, 9.85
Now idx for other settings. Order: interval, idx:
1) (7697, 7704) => 10.25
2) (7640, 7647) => 9.29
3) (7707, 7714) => 10.84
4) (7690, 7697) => 10.23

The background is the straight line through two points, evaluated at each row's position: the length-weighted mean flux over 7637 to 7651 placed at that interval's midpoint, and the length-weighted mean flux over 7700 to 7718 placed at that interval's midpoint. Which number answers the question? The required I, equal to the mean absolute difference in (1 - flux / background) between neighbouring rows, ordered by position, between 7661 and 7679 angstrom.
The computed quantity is 0.0515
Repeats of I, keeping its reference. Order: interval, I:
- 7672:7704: 0.0476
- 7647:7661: 0.0495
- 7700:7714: 0.0041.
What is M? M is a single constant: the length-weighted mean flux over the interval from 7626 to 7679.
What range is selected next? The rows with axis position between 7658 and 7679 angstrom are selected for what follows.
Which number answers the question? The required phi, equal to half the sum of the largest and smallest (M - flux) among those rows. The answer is -0.3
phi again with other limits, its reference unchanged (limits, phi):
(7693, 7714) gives -0.7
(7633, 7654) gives 0.5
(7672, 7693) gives -0.5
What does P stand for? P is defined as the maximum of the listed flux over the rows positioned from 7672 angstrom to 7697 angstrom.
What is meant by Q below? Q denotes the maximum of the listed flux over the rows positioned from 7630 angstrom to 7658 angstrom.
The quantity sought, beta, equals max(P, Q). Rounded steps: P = 10.5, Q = 9.98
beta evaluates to 10.5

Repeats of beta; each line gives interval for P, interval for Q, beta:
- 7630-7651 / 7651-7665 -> 10.1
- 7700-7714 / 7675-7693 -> 10.9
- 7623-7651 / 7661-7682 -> 10.6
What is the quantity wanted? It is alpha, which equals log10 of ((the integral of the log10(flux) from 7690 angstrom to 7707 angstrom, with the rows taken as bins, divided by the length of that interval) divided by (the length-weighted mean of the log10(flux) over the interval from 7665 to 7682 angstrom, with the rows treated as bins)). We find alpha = 0.005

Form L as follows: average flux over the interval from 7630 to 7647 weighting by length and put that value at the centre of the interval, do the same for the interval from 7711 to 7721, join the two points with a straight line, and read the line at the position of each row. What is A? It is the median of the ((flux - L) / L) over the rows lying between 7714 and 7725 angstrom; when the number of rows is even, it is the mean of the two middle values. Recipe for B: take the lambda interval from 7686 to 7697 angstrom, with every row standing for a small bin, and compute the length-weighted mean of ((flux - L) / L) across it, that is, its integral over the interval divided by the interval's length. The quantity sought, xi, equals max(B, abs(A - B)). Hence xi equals 0.019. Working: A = -0.018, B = 0.000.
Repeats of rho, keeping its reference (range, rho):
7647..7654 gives 0.07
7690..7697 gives -0.02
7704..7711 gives -0.07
